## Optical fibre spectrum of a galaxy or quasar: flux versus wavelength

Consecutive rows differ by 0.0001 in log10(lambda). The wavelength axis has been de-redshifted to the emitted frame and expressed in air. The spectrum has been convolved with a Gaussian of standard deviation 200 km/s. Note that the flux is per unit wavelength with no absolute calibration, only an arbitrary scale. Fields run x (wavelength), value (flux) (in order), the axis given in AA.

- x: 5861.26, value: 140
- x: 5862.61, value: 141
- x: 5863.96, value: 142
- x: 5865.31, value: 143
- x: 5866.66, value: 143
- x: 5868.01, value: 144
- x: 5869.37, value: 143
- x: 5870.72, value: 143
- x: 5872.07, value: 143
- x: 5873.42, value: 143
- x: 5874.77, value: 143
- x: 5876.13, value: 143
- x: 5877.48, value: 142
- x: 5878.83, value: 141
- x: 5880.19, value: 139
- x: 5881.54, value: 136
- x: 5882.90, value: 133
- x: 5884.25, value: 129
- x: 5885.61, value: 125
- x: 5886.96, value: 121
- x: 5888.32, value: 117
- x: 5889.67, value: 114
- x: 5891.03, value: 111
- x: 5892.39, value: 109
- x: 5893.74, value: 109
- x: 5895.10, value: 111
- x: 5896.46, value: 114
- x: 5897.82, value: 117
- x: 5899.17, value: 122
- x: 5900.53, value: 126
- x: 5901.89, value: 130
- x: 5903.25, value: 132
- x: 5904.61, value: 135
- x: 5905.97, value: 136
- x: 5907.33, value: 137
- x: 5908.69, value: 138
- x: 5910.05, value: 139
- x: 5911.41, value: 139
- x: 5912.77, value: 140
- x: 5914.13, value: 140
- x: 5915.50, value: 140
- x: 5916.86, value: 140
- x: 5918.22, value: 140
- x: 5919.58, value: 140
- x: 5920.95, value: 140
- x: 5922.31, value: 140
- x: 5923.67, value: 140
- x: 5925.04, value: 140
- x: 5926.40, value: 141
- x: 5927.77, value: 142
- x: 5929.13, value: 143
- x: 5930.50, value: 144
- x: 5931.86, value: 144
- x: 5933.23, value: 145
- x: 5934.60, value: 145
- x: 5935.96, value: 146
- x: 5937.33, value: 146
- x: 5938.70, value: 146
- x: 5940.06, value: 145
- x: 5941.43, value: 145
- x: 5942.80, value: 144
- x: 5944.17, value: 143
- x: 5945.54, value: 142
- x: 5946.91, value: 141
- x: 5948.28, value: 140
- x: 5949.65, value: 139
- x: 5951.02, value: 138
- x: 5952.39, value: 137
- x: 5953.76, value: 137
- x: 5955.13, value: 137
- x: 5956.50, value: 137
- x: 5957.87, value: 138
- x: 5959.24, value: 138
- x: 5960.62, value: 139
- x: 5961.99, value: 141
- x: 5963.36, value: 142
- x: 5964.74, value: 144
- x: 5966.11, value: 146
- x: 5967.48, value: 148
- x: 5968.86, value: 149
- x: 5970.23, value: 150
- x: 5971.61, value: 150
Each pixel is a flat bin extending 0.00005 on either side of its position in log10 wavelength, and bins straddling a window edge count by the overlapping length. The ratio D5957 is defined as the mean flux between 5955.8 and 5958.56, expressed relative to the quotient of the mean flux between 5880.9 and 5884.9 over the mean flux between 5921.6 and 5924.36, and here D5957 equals 145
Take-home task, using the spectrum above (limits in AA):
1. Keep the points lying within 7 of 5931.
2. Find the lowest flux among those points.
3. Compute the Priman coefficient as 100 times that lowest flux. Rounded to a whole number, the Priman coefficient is 14000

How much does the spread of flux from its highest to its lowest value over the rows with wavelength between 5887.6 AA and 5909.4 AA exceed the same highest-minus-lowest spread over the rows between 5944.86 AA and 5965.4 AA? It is 22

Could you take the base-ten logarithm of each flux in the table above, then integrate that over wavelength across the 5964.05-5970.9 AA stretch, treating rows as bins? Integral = 14.9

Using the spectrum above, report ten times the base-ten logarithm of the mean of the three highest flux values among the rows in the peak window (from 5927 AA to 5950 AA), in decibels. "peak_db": 21.6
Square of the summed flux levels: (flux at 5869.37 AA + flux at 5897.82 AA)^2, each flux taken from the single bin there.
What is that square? 67600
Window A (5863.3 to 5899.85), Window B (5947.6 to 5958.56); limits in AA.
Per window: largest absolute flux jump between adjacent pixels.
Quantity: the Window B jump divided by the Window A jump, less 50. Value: -49.8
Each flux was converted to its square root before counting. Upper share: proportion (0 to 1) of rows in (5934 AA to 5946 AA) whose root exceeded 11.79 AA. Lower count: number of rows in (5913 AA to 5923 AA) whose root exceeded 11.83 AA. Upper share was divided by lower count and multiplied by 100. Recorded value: 14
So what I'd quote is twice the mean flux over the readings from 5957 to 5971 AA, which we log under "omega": 287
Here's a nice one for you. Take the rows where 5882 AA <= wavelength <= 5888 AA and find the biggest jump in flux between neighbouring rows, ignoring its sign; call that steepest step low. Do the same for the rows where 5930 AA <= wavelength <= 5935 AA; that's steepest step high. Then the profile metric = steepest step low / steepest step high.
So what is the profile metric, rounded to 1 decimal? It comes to 4.0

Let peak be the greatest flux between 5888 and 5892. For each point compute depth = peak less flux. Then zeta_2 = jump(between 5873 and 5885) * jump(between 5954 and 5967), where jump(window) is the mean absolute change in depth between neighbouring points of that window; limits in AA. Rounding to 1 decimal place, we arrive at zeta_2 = 2.0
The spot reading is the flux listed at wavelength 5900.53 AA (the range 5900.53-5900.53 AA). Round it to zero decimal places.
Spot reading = 126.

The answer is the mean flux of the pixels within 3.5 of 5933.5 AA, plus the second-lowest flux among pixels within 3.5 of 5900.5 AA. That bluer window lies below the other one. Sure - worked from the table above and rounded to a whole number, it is 267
